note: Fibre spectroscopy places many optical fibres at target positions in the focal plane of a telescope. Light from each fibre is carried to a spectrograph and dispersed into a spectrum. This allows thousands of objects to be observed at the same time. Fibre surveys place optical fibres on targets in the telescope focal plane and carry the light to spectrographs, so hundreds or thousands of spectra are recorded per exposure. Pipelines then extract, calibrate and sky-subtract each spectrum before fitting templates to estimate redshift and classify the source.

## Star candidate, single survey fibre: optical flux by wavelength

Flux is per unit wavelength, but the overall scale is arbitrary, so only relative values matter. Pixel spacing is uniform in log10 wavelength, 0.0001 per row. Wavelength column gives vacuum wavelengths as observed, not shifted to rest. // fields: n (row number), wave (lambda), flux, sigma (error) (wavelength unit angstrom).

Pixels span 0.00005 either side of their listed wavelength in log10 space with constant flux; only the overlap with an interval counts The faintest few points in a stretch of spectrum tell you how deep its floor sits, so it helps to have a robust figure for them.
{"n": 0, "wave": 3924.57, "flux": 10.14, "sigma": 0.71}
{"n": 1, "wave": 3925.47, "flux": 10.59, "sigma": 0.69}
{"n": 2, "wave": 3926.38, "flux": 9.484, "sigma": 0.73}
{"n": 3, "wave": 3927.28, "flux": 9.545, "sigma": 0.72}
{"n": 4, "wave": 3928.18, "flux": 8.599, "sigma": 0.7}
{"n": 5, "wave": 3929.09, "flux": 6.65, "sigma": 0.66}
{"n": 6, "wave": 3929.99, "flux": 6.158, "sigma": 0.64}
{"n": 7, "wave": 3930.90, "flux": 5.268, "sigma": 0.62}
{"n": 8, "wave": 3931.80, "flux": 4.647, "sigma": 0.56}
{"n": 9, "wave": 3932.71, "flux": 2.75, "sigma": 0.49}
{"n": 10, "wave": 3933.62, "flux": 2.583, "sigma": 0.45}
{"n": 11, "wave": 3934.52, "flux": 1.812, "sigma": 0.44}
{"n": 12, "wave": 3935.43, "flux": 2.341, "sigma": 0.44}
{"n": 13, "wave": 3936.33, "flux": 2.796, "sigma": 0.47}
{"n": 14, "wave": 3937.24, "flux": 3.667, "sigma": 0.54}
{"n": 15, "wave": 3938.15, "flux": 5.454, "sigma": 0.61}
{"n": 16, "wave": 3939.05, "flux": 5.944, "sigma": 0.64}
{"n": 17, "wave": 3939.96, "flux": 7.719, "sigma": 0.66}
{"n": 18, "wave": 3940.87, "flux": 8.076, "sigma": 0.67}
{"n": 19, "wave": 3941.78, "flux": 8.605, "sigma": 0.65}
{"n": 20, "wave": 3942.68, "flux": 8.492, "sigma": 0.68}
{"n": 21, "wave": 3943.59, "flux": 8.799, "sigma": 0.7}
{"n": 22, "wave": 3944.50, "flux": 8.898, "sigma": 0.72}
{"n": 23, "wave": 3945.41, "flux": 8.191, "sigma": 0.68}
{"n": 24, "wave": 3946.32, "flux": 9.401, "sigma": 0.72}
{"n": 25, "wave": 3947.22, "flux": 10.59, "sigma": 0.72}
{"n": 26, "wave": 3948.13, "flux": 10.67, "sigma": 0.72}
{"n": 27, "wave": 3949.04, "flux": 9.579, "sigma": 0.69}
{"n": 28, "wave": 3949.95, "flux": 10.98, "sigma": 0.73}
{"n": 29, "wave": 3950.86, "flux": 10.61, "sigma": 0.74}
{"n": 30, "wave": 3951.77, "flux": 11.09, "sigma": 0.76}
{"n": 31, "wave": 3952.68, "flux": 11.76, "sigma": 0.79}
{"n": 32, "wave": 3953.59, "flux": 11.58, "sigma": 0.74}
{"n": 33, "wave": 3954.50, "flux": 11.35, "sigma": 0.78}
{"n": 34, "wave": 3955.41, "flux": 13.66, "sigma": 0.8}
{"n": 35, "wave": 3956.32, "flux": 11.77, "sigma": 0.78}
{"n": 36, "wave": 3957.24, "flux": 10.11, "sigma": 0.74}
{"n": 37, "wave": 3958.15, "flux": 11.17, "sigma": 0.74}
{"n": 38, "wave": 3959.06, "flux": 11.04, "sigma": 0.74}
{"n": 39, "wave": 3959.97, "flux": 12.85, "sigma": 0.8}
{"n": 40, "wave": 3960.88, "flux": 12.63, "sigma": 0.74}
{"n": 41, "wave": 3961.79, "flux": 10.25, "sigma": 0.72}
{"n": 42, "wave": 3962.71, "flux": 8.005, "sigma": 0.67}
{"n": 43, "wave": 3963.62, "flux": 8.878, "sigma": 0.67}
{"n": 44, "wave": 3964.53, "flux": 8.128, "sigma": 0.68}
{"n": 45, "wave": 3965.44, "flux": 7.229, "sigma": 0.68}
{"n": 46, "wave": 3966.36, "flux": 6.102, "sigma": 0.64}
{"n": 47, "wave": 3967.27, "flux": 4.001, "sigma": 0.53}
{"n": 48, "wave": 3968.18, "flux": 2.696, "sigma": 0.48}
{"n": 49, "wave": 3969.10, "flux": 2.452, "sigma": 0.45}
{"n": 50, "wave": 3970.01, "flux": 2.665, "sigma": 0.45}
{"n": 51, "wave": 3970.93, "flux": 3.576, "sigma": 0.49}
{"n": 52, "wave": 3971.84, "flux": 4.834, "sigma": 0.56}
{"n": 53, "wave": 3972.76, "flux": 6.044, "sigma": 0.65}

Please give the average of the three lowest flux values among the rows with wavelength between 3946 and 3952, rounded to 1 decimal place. 9.9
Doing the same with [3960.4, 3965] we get 8.3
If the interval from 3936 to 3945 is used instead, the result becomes 4.0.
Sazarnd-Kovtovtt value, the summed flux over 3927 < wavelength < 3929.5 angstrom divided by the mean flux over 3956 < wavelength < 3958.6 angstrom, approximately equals 2.3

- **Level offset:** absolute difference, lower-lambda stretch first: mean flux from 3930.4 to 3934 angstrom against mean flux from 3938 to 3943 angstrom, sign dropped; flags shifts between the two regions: 3.6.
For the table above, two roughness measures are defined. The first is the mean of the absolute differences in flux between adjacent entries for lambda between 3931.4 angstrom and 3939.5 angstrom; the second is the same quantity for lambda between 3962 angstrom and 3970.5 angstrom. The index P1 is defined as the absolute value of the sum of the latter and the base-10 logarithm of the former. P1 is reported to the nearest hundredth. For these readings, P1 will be 0.88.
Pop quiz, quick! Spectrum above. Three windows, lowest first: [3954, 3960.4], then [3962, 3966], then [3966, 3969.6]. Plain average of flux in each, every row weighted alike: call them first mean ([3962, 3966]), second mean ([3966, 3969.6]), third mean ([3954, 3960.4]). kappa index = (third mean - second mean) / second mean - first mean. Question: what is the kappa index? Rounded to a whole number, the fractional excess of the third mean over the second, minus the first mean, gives -6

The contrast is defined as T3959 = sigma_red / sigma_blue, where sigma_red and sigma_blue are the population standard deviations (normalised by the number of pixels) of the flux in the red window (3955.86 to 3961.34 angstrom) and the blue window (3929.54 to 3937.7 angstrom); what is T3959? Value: 0.68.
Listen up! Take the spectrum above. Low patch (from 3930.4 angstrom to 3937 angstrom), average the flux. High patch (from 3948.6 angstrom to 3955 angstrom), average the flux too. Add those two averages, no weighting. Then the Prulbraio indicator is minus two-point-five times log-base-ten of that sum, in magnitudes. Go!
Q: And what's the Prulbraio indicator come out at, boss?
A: -2.88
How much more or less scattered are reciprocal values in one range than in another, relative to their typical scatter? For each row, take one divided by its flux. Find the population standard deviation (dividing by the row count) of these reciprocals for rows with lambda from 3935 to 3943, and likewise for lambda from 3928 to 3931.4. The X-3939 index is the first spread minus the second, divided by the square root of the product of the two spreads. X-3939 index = 1.5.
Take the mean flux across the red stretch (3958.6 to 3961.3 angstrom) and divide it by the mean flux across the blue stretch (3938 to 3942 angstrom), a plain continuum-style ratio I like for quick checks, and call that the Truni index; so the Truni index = 1.7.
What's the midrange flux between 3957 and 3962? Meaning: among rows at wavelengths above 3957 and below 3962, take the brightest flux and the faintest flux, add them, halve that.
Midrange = 11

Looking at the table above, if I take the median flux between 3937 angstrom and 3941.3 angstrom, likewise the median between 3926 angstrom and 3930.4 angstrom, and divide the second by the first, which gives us 1.4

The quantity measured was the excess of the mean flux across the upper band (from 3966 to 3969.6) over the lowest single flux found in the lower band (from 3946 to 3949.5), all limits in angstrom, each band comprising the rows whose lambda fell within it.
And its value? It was -6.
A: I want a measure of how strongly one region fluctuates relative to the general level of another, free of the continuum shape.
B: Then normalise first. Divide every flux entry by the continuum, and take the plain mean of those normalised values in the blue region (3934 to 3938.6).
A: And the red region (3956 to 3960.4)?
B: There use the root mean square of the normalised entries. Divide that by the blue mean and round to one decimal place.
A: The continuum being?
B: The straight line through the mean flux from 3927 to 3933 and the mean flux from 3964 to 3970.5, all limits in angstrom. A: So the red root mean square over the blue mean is 4.1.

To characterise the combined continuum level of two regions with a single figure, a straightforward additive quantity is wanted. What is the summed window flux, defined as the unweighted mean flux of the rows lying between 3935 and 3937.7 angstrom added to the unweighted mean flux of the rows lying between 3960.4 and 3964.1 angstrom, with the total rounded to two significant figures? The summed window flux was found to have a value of 13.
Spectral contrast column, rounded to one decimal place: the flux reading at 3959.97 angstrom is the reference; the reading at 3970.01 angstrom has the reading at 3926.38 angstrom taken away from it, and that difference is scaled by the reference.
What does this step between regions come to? -0.5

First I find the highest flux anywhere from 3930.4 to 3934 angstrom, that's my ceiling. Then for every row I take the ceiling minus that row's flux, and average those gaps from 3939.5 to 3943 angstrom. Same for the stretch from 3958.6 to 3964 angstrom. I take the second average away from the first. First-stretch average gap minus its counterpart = 2.4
